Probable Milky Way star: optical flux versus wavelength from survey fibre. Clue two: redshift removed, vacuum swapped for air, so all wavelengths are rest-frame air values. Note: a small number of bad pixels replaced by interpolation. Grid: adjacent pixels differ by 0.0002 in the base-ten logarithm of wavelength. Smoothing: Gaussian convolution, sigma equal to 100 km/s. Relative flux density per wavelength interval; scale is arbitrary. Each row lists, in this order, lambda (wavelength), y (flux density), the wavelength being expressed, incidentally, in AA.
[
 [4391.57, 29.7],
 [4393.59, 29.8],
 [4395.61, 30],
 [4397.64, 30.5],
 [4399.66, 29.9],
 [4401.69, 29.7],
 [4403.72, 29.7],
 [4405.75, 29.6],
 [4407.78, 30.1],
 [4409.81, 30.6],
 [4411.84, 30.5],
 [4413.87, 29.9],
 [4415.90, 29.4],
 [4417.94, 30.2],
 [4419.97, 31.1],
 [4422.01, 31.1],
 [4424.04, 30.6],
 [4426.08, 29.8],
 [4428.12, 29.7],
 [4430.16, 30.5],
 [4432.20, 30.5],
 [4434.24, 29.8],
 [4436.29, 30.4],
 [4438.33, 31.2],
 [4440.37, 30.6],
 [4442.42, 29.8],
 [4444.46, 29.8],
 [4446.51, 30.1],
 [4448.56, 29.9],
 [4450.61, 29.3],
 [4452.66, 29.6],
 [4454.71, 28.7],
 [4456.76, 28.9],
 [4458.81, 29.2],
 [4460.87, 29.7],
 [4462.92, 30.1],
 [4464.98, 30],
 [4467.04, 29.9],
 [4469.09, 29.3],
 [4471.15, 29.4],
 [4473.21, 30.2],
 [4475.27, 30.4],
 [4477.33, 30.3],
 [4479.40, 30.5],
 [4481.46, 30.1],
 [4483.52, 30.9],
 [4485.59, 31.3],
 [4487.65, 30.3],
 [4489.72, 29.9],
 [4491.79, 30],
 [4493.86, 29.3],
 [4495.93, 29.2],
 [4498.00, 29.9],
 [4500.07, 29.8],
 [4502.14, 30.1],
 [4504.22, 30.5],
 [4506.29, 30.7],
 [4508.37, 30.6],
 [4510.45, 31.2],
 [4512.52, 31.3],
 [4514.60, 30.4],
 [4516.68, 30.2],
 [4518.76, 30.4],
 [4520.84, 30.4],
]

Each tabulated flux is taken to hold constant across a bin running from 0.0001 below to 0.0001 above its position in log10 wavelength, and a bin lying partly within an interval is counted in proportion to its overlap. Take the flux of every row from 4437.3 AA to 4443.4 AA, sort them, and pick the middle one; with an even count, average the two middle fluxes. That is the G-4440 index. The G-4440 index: 30.6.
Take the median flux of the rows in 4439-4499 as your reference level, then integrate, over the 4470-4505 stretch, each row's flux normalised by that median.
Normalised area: 35 AA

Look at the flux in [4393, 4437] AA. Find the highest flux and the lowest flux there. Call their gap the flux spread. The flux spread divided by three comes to 0.57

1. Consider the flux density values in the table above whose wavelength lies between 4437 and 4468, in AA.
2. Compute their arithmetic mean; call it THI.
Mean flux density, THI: 29.8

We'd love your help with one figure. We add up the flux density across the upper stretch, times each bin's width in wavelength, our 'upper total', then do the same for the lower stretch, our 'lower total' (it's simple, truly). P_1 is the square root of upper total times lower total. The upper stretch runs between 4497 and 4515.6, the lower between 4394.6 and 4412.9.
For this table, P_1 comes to 559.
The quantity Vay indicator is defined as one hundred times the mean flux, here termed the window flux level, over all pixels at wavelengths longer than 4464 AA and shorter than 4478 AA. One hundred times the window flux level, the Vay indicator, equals 2993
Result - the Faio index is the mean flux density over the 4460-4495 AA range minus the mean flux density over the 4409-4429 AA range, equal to -0.20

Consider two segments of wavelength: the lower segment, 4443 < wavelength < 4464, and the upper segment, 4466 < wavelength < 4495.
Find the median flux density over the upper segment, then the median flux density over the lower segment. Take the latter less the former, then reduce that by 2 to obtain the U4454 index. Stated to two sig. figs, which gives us -2.5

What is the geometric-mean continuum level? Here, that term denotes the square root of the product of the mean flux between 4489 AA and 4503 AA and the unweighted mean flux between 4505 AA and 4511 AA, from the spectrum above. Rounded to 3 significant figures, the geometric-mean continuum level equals 30.3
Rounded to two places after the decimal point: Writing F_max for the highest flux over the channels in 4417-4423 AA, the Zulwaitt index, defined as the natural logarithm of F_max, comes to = 3.44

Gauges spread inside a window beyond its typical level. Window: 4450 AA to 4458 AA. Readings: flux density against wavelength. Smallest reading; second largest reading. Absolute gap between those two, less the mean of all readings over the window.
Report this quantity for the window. -28.5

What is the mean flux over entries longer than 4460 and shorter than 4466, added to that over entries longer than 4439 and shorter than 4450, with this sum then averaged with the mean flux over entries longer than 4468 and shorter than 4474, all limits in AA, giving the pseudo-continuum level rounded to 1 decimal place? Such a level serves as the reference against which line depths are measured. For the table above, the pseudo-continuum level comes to 44.8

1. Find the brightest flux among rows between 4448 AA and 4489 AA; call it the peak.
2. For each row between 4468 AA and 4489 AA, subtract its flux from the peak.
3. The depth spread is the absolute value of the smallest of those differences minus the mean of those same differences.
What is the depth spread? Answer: 1.0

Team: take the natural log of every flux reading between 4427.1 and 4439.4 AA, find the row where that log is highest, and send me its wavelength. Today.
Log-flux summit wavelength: 4438.33 AA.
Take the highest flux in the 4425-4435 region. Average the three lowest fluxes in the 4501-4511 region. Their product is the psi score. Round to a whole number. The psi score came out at 927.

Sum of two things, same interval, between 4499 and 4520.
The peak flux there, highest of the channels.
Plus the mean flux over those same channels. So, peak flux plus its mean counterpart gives 61.82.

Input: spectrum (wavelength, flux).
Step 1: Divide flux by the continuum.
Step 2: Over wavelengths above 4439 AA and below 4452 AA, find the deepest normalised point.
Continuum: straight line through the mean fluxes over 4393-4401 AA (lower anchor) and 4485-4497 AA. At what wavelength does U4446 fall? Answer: 4450.61 AA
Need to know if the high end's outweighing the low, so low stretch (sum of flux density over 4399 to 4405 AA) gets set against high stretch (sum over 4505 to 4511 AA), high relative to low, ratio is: 1.04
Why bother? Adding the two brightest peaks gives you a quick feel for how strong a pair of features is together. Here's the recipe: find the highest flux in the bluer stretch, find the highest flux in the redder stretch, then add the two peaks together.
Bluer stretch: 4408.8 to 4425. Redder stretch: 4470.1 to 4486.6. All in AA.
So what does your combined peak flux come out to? 62.4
